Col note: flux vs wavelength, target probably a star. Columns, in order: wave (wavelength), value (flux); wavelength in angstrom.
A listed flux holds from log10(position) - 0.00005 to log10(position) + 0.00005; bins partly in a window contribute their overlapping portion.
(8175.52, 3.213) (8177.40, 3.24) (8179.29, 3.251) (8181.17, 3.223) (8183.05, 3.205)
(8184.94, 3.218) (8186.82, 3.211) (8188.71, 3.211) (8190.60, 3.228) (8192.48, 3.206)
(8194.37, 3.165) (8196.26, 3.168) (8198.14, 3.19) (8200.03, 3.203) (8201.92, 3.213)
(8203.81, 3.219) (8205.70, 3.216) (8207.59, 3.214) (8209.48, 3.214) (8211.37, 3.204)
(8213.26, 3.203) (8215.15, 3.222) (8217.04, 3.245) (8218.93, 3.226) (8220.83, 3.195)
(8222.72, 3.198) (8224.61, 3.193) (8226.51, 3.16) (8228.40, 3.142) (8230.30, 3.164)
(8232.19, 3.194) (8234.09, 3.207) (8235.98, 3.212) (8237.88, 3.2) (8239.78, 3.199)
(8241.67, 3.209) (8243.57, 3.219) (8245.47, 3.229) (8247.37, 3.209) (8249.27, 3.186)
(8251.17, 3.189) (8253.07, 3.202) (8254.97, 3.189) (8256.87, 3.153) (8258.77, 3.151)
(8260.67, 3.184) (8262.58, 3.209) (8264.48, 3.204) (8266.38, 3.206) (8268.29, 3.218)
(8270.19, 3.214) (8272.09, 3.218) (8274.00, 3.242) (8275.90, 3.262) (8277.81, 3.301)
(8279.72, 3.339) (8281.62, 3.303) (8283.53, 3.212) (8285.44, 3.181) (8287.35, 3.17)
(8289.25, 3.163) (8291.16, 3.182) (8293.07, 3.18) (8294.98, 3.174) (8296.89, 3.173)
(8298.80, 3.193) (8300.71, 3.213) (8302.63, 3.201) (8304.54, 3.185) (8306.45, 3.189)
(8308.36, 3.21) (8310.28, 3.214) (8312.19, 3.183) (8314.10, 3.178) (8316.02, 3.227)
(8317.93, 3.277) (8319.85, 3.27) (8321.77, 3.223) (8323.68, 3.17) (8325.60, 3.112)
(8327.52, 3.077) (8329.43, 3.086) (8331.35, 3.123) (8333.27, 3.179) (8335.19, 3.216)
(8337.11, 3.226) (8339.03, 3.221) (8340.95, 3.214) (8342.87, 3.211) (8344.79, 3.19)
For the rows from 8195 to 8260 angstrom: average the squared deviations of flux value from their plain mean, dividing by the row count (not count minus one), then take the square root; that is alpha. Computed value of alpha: 0.023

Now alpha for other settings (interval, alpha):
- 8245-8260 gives 0.025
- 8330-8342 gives 0.036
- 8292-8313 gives 0.014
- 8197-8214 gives 0.009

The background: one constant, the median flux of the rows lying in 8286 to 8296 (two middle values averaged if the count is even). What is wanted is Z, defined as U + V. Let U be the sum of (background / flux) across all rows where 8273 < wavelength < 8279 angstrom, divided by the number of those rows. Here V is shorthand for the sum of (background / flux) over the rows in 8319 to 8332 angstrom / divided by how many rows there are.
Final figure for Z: 1.98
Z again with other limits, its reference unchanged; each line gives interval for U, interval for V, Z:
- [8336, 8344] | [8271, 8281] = 1.96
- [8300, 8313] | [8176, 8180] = 1.97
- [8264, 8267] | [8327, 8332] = 2.02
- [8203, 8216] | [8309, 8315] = 1.98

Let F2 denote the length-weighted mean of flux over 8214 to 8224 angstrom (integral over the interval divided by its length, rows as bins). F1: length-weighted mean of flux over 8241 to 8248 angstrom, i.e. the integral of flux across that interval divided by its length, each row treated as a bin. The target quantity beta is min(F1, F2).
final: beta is 3.21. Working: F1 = 3.21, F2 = 3.22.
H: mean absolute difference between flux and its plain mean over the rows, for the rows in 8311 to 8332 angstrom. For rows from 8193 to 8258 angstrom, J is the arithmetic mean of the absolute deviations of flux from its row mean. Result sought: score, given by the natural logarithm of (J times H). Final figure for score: -6.9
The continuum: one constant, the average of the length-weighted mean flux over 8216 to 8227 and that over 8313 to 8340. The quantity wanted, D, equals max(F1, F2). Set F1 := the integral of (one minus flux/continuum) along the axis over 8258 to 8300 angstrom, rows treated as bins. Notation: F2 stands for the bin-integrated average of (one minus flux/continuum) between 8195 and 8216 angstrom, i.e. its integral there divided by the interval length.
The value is -0.003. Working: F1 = -0.245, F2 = -0.0035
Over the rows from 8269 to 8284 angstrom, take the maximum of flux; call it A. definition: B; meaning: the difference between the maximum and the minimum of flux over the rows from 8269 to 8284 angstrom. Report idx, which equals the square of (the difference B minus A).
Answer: 10.3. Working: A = 3.339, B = 0.13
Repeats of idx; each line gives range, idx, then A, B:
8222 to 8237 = 9.9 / 3.212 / 0.07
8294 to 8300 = 10.1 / 3.193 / 0.02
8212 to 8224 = 10.2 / 3.245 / 0.05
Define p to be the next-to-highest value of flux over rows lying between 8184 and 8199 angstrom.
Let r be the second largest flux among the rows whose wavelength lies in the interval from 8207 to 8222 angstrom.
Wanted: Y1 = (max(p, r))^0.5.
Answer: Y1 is 1.80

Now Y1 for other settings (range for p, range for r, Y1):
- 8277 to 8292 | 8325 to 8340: 1.82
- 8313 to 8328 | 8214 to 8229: 1.81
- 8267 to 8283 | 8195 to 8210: 1.82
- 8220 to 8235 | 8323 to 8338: 1.79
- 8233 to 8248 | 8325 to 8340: 1.79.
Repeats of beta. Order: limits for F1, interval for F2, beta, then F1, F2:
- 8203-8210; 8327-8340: 3.16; 3.22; 3.16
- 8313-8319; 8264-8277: 3.23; 3.23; 3.23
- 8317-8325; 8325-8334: 3.11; 3.23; 3.11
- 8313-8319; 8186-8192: 3.21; 3.23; 3.21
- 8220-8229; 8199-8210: 3.18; 3.18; 3.21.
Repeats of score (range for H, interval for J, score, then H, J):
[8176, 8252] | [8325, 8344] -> -7.0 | 0.017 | 0.054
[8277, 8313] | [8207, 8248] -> -7.5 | 0.035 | 0.016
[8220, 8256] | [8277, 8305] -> -7.4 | 0.015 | 0.042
